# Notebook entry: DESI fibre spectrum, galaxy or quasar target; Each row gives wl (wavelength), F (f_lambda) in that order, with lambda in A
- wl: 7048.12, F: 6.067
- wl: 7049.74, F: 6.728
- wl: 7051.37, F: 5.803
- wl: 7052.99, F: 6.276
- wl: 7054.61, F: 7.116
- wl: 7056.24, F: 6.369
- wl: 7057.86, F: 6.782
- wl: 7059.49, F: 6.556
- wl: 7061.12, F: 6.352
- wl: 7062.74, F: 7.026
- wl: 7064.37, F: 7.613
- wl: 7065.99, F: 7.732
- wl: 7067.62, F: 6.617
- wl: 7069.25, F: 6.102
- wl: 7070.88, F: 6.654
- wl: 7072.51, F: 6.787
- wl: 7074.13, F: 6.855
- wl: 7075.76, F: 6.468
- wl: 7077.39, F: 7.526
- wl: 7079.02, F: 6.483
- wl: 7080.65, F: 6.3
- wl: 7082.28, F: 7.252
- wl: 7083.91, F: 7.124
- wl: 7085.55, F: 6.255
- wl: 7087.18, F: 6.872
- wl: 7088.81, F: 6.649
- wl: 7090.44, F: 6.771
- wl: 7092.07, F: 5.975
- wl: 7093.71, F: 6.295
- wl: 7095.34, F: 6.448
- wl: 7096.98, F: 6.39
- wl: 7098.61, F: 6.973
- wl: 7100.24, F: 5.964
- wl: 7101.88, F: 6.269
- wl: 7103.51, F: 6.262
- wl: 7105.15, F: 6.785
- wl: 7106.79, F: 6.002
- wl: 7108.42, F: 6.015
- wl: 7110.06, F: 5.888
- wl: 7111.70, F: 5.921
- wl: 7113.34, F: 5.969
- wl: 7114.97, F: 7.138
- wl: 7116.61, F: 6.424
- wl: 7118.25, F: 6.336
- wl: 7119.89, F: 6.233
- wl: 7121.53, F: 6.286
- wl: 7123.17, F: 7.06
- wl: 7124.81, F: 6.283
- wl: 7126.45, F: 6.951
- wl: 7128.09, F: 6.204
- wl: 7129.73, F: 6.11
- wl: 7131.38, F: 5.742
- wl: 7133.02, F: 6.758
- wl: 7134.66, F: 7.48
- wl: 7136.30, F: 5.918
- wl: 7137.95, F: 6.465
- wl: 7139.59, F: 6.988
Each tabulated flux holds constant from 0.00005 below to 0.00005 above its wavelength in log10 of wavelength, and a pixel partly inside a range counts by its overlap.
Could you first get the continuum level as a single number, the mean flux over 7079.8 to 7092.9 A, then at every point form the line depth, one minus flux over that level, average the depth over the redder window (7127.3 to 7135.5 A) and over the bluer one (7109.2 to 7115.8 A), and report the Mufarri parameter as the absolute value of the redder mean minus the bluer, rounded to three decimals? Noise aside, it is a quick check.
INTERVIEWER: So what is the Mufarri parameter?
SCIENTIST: 0.035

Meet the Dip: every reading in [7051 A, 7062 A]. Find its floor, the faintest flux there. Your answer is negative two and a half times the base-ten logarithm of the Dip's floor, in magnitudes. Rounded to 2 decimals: -1.91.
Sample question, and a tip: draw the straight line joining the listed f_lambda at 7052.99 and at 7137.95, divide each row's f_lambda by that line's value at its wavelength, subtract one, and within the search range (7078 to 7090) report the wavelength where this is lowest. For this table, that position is 7085.55 A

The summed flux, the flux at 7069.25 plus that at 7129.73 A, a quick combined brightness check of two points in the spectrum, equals 12.2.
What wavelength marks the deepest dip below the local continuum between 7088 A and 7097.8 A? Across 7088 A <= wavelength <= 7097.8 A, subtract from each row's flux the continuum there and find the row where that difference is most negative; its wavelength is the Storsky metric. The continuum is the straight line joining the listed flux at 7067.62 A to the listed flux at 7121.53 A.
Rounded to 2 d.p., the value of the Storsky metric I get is 7092.07 A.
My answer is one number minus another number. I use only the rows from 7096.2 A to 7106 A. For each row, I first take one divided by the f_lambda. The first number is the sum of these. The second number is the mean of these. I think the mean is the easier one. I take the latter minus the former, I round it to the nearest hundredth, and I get -0.78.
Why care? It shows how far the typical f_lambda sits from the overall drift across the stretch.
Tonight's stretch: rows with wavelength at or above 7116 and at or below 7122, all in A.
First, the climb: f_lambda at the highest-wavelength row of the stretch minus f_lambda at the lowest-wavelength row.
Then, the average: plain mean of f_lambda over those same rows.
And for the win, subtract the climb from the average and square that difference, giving 42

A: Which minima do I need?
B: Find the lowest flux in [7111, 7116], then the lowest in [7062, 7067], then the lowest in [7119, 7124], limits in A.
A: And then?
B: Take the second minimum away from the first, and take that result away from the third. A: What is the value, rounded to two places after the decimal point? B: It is 7.34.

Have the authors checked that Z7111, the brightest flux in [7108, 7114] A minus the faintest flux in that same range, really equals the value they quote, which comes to 0.13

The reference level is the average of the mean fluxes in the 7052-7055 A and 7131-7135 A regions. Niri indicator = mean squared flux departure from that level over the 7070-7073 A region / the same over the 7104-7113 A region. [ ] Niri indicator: 0.0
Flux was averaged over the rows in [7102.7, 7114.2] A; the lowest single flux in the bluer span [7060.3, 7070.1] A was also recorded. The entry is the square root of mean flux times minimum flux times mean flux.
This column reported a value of 15.1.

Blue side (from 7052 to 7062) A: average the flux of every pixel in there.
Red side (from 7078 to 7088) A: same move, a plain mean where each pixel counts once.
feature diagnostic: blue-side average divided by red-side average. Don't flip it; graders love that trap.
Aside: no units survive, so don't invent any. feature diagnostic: 0.98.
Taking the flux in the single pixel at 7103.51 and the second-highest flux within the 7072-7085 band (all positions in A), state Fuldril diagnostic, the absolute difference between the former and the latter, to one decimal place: 1.0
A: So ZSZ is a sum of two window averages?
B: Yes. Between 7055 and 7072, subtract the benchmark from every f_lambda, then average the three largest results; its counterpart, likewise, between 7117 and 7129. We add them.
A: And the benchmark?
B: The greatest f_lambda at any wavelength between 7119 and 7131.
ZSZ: 0.12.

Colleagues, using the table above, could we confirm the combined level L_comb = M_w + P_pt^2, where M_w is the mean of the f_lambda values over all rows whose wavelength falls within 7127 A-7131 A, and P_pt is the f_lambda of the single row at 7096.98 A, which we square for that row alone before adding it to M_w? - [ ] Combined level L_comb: 47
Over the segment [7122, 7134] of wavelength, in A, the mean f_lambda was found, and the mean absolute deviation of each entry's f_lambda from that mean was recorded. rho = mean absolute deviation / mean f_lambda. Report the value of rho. 0.064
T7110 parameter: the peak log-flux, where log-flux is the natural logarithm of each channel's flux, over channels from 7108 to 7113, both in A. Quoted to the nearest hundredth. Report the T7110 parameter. 1.79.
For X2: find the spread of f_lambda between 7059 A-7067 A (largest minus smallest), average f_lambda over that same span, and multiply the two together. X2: 10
